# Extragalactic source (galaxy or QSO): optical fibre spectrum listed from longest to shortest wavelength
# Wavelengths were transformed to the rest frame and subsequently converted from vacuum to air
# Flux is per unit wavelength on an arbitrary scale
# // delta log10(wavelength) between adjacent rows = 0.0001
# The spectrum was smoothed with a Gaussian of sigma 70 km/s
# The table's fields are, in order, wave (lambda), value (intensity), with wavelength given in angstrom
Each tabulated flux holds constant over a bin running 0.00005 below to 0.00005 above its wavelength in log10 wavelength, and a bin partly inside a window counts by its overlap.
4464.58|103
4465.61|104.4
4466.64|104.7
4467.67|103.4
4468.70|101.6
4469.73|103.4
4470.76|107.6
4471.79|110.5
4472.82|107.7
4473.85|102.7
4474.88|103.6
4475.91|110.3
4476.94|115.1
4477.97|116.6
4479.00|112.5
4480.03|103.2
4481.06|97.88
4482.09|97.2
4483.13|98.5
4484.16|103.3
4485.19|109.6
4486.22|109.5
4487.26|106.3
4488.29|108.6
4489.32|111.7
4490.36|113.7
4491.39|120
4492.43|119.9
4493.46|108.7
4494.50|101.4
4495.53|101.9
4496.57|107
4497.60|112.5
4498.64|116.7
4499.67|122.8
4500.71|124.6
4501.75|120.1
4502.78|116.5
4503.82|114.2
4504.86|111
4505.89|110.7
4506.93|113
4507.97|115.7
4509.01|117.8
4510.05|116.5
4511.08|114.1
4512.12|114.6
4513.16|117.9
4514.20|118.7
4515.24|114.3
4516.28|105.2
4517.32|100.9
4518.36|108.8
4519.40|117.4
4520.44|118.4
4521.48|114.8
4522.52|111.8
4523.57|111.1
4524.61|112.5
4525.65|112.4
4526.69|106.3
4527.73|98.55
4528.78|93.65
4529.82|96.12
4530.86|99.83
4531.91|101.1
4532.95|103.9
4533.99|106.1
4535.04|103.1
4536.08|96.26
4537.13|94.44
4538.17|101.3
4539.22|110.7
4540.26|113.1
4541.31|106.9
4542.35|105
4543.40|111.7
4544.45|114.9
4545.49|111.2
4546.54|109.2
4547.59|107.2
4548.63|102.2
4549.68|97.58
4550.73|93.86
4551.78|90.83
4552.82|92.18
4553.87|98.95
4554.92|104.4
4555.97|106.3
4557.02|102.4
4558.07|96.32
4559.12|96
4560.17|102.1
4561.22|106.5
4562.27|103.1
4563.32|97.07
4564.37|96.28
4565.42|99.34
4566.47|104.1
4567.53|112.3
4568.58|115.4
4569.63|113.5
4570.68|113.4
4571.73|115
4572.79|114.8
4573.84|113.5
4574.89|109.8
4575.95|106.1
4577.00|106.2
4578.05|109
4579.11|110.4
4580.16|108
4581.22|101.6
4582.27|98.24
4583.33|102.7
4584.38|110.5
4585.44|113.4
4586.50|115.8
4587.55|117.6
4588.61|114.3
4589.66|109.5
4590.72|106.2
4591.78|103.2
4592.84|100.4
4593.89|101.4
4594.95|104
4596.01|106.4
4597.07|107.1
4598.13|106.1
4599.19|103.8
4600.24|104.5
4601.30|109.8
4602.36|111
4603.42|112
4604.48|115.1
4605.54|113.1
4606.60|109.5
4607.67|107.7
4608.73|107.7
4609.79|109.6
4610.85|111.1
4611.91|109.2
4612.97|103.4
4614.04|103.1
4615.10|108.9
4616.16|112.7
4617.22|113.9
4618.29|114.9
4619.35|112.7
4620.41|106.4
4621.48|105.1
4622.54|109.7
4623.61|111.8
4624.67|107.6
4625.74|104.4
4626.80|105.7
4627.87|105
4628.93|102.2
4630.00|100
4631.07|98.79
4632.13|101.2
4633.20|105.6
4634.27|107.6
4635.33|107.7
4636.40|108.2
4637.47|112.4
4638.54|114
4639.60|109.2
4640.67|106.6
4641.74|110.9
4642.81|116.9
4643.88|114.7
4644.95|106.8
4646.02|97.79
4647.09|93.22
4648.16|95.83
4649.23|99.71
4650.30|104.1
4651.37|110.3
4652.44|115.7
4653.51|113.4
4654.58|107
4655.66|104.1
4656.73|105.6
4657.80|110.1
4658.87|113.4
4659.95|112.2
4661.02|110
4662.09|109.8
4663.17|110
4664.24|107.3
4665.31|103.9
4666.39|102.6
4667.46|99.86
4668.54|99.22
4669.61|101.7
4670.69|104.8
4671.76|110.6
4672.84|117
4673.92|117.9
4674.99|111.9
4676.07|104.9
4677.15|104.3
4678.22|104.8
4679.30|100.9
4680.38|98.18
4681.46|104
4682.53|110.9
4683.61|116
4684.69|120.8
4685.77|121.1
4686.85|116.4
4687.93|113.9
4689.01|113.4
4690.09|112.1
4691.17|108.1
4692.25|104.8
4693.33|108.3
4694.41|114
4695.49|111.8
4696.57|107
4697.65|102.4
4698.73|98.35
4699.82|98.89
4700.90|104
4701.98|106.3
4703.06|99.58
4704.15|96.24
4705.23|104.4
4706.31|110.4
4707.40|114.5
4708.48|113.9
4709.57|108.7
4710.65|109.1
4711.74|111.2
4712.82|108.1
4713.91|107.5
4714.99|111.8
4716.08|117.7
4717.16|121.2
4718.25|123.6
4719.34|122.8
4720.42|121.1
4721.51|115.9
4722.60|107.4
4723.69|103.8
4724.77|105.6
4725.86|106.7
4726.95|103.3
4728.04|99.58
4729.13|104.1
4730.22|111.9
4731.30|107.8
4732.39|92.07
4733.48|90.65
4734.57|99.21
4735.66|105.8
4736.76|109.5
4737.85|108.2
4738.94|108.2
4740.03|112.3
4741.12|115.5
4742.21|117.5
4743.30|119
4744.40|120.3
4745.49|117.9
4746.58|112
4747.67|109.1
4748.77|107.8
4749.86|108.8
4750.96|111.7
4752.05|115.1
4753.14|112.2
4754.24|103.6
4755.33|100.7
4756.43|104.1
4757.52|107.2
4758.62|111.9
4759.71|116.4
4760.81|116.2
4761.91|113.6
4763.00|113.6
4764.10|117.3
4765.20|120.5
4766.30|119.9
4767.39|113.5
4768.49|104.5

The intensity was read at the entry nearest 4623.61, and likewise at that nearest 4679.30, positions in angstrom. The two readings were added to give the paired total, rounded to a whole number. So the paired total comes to 213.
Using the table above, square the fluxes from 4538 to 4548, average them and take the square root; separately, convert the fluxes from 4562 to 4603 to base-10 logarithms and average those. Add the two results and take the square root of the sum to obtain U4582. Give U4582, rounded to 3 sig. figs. 10.5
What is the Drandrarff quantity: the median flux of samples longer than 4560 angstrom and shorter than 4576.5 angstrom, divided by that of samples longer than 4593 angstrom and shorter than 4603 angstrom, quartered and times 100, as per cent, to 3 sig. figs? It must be 25.5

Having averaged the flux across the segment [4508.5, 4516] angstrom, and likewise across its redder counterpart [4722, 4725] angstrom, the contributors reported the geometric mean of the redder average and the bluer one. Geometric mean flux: 111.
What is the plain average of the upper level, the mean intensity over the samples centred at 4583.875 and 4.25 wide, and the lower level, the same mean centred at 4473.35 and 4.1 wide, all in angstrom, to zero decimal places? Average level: 106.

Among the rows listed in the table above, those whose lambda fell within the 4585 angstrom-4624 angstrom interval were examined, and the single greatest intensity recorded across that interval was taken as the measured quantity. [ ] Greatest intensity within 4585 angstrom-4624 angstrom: 117.6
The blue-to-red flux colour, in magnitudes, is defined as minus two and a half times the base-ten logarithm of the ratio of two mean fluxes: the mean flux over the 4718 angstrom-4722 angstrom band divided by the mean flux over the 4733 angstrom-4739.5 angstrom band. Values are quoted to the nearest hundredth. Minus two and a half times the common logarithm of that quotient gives -0.17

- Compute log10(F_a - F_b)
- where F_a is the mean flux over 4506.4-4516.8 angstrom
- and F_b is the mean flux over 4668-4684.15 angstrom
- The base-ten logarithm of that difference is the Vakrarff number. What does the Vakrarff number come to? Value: 0.88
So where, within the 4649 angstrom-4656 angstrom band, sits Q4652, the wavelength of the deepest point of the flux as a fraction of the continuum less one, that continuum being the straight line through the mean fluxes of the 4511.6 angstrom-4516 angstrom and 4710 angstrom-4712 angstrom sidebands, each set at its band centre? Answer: 4649.23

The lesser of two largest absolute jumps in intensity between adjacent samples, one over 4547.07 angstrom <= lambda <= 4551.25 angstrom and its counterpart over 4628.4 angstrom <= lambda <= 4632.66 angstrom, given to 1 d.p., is 2.4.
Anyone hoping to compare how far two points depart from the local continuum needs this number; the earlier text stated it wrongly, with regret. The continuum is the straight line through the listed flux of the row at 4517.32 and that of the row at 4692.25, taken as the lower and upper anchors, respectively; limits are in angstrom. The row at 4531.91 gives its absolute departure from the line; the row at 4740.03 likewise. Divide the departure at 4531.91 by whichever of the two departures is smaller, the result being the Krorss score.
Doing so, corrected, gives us 1.0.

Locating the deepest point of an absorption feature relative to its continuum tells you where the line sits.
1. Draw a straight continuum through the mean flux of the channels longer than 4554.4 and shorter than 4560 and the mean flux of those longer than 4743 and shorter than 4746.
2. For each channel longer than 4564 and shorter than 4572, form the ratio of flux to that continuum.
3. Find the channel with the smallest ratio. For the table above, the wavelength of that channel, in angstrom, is 4564.37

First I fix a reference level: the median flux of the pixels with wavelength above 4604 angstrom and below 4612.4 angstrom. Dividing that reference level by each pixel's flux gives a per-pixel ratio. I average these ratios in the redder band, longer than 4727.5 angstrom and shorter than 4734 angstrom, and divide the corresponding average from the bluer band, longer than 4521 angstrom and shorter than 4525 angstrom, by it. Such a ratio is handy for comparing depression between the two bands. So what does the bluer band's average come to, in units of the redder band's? 0.89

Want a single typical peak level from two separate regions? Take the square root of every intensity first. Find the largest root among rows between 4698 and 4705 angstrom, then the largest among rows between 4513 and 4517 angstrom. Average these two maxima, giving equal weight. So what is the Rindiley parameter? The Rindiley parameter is 10.6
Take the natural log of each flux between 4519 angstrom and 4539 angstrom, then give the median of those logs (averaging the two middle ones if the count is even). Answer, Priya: 4.64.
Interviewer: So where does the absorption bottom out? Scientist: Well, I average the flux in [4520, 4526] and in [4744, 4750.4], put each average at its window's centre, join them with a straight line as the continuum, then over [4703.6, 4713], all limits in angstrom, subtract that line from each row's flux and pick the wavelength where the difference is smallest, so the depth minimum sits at 4704.15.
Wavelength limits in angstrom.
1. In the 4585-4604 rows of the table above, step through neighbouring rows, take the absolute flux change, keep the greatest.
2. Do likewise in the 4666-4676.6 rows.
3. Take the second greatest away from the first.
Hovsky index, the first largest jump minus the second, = -2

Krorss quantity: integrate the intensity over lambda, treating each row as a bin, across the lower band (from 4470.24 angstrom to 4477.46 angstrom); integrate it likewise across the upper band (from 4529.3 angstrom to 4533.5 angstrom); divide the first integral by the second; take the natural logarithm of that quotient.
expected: 0.6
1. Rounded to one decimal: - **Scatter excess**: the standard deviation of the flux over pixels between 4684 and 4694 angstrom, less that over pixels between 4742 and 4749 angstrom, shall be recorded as 0.6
